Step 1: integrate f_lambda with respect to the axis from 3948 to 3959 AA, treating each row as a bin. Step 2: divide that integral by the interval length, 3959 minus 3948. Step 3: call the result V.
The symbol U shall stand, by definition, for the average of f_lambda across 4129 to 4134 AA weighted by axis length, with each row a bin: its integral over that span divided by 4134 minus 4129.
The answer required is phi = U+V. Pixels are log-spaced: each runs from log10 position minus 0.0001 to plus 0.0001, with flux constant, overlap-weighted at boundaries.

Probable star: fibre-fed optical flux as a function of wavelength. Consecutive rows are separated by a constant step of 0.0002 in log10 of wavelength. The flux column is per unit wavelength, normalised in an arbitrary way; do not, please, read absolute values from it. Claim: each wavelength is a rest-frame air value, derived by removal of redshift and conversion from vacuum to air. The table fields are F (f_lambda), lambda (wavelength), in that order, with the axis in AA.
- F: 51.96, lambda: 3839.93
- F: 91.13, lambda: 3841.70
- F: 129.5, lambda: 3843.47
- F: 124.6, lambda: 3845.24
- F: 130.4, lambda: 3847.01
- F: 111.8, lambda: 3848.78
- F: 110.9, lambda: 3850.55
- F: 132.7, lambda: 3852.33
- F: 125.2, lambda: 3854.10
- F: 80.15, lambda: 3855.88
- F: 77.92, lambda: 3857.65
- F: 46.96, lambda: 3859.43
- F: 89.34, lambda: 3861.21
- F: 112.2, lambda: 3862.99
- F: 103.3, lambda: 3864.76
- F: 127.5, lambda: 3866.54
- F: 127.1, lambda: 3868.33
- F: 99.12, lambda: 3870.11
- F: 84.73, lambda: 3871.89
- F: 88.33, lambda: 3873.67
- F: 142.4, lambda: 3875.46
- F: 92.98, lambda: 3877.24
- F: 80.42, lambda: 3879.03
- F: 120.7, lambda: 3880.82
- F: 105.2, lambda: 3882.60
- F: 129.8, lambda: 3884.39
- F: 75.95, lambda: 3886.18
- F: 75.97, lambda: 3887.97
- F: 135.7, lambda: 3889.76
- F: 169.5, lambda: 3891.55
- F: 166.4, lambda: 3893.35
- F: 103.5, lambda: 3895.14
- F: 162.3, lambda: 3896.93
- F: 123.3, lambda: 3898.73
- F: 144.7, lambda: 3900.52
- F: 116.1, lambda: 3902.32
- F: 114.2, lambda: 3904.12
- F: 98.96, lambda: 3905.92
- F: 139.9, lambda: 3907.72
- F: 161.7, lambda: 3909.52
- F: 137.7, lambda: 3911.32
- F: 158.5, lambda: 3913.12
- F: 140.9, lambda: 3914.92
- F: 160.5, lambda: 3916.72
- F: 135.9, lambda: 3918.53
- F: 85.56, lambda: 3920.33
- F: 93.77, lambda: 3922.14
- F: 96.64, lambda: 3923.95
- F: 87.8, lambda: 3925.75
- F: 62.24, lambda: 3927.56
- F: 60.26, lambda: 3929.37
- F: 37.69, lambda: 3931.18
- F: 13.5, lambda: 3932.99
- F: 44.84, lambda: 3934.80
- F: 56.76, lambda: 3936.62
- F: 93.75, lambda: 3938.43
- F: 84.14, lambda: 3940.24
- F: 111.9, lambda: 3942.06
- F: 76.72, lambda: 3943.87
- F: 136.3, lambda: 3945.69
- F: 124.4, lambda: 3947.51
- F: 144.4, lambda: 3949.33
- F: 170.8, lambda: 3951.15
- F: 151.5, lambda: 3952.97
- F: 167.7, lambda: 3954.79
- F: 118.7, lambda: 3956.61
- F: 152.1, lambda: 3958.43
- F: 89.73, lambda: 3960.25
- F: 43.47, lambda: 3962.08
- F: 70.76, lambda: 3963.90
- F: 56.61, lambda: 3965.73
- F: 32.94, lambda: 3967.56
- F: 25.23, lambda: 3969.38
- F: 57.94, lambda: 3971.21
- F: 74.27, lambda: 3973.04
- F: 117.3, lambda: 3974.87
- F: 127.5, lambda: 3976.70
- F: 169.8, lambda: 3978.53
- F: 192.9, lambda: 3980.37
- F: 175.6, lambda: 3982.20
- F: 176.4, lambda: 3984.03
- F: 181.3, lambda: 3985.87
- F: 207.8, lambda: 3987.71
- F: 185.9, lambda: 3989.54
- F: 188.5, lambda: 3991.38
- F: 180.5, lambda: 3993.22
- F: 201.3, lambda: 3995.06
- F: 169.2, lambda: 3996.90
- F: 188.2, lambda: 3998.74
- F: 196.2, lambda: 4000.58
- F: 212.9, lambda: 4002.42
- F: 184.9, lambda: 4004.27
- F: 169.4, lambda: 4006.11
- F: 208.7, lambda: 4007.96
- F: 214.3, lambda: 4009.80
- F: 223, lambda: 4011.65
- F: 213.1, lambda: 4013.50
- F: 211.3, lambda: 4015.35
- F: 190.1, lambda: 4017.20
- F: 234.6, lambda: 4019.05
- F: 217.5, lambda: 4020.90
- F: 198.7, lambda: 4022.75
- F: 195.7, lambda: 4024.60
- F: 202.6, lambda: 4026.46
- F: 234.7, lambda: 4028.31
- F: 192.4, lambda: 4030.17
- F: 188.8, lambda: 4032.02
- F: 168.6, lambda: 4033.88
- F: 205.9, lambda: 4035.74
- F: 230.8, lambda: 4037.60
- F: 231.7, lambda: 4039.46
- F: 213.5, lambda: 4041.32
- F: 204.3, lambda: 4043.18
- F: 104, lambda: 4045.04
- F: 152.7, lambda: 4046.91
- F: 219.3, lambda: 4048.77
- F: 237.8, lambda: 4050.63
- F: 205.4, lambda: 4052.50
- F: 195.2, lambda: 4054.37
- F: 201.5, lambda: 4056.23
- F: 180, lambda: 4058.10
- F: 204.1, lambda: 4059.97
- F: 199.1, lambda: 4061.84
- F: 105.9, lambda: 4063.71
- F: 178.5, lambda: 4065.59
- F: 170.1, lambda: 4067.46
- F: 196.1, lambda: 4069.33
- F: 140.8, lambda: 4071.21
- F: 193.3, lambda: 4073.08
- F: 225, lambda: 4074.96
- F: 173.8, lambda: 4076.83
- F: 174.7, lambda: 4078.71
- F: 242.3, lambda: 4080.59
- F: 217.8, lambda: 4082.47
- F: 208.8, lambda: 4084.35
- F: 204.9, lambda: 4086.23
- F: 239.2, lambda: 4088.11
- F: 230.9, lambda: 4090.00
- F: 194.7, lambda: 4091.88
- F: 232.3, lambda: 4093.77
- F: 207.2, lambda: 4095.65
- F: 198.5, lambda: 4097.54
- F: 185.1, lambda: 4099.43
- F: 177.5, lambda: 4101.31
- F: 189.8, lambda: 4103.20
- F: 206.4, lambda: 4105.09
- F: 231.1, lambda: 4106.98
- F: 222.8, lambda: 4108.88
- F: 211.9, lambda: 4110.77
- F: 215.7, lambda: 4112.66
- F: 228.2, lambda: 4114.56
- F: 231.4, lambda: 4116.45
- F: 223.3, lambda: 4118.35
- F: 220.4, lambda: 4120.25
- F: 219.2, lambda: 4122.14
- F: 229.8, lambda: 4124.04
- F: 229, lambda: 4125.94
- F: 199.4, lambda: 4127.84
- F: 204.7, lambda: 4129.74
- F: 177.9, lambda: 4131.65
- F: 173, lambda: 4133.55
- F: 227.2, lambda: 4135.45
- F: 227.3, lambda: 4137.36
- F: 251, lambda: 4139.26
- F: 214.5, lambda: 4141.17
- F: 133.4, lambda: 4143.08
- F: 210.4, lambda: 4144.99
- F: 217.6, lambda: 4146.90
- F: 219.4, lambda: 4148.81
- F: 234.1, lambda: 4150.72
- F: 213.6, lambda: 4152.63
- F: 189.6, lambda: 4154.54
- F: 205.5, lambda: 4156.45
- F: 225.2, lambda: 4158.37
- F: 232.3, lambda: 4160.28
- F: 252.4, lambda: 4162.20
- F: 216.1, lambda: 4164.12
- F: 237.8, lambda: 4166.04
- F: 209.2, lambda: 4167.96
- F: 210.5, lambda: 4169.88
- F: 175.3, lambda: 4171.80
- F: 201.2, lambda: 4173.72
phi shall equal 335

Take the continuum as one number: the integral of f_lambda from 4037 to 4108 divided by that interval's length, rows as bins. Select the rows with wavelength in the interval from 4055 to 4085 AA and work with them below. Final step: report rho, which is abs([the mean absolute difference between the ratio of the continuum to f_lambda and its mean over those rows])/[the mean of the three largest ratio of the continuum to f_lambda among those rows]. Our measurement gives 0.11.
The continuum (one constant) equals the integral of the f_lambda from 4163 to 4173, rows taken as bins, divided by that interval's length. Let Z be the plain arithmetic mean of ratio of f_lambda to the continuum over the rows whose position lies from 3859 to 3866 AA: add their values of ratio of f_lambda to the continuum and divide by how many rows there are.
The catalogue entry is 0.4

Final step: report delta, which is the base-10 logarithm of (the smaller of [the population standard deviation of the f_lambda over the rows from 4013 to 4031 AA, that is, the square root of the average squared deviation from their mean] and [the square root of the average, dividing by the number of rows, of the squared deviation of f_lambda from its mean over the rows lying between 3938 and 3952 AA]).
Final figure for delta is 1.2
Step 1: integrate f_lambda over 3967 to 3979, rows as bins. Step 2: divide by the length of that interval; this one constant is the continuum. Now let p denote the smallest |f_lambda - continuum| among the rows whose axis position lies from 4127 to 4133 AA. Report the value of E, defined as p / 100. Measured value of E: 0.93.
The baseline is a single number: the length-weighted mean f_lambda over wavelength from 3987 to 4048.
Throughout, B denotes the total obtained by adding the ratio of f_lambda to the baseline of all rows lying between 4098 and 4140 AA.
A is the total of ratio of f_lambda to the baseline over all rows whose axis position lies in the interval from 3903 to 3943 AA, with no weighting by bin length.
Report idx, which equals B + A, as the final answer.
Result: 35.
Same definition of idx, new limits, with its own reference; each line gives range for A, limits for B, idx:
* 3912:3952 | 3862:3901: 24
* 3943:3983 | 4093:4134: 36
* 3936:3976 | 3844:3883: 23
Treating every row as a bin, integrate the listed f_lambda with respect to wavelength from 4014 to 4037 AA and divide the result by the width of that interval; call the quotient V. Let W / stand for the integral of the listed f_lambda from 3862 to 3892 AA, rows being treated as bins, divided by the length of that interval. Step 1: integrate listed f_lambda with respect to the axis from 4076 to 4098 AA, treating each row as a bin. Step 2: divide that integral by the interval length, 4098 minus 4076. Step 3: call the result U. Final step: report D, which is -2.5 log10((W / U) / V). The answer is 6.5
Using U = 211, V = 204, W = 109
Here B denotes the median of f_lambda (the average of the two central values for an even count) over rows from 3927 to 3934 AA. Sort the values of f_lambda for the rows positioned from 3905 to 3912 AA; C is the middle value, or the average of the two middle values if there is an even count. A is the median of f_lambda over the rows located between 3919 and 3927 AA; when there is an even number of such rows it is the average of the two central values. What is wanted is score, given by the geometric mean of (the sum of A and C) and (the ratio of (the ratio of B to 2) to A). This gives 7.9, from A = 91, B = 49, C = 139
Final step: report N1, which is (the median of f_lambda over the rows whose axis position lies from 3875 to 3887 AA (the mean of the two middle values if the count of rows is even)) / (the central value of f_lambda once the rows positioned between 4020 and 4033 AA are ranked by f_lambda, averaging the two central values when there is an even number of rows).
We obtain 0.5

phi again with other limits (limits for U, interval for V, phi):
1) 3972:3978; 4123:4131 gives 324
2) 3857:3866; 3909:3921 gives 228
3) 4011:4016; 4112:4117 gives 441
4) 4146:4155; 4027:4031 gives 429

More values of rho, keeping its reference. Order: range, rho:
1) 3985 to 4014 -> 0.07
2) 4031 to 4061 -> 0.11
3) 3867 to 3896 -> 0.16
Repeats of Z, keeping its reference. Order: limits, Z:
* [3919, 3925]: 0.4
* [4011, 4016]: 1.0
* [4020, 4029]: 1.0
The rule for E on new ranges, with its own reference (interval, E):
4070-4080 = 0.56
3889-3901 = 0.18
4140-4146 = 0.48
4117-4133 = 0.93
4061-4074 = 0.21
